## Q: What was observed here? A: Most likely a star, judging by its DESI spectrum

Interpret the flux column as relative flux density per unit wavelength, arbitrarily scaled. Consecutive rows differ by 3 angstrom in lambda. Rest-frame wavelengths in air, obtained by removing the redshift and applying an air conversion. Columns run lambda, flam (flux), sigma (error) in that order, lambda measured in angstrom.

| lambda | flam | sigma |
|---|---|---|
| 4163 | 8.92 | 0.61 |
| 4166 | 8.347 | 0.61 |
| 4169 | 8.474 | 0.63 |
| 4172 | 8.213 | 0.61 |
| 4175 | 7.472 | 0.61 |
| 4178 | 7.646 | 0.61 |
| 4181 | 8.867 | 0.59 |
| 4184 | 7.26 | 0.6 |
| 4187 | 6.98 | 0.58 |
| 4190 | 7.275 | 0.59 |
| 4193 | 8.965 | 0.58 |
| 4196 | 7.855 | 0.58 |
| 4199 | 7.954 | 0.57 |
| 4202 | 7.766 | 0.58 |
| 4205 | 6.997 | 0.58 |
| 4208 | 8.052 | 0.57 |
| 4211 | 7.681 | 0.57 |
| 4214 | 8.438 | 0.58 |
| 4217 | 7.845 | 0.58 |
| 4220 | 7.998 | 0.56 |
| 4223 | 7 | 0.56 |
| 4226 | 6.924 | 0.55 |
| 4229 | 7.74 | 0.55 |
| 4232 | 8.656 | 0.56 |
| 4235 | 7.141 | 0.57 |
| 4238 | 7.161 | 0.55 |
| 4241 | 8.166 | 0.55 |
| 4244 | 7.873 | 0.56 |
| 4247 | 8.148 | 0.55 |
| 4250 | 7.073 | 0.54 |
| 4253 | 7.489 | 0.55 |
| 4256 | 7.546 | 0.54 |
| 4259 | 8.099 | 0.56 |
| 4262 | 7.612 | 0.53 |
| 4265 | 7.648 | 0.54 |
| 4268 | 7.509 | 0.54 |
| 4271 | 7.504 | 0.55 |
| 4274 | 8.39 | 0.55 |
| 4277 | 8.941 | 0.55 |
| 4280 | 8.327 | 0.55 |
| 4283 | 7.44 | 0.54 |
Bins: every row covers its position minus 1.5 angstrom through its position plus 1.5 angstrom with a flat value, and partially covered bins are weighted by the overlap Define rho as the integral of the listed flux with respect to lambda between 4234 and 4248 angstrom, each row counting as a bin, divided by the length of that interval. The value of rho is 7.70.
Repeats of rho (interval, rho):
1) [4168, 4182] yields 8.10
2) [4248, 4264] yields 7.58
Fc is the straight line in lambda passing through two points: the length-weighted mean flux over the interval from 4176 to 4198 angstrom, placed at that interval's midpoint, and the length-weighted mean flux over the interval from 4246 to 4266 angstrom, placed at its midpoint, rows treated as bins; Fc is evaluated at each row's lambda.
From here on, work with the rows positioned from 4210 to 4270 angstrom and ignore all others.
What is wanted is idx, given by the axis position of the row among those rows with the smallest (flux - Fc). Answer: 4226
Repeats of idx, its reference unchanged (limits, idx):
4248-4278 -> 4250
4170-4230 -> 4187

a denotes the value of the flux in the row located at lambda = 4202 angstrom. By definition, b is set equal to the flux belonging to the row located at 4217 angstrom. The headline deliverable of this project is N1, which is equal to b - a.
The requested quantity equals 0.1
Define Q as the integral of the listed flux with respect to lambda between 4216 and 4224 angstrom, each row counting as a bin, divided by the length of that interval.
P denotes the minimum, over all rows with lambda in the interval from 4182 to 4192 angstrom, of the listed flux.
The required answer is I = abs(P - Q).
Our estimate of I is 0.66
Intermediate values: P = 6.98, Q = 7.64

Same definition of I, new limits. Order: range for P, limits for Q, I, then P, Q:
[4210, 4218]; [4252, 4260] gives 0.02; 7.681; 7.70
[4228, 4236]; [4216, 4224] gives 0.50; 7.141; 7.64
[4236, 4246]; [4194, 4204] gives 0.71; 7.161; 7.87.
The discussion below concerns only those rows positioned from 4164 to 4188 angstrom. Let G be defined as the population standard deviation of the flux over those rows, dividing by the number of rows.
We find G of 0.62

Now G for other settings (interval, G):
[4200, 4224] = 0.47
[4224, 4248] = 0.57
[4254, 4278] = 0.49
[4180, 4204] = 0.68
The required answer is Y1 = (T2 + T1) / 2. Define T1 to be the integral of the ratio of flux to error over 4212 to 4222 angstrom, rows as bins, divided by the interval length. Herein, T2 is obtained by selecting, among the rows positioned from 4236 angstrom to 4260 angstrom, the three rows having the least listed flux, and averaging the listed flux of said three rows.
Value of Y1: 10.6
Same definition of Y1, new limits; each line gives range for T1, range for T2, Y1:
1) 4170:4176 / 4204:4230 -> 10.0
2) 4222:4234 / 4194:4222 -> 10.6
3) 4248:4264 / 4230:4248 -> 10.7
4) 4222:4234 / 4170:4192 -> 10.4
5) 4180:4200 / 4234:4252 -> 10.3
